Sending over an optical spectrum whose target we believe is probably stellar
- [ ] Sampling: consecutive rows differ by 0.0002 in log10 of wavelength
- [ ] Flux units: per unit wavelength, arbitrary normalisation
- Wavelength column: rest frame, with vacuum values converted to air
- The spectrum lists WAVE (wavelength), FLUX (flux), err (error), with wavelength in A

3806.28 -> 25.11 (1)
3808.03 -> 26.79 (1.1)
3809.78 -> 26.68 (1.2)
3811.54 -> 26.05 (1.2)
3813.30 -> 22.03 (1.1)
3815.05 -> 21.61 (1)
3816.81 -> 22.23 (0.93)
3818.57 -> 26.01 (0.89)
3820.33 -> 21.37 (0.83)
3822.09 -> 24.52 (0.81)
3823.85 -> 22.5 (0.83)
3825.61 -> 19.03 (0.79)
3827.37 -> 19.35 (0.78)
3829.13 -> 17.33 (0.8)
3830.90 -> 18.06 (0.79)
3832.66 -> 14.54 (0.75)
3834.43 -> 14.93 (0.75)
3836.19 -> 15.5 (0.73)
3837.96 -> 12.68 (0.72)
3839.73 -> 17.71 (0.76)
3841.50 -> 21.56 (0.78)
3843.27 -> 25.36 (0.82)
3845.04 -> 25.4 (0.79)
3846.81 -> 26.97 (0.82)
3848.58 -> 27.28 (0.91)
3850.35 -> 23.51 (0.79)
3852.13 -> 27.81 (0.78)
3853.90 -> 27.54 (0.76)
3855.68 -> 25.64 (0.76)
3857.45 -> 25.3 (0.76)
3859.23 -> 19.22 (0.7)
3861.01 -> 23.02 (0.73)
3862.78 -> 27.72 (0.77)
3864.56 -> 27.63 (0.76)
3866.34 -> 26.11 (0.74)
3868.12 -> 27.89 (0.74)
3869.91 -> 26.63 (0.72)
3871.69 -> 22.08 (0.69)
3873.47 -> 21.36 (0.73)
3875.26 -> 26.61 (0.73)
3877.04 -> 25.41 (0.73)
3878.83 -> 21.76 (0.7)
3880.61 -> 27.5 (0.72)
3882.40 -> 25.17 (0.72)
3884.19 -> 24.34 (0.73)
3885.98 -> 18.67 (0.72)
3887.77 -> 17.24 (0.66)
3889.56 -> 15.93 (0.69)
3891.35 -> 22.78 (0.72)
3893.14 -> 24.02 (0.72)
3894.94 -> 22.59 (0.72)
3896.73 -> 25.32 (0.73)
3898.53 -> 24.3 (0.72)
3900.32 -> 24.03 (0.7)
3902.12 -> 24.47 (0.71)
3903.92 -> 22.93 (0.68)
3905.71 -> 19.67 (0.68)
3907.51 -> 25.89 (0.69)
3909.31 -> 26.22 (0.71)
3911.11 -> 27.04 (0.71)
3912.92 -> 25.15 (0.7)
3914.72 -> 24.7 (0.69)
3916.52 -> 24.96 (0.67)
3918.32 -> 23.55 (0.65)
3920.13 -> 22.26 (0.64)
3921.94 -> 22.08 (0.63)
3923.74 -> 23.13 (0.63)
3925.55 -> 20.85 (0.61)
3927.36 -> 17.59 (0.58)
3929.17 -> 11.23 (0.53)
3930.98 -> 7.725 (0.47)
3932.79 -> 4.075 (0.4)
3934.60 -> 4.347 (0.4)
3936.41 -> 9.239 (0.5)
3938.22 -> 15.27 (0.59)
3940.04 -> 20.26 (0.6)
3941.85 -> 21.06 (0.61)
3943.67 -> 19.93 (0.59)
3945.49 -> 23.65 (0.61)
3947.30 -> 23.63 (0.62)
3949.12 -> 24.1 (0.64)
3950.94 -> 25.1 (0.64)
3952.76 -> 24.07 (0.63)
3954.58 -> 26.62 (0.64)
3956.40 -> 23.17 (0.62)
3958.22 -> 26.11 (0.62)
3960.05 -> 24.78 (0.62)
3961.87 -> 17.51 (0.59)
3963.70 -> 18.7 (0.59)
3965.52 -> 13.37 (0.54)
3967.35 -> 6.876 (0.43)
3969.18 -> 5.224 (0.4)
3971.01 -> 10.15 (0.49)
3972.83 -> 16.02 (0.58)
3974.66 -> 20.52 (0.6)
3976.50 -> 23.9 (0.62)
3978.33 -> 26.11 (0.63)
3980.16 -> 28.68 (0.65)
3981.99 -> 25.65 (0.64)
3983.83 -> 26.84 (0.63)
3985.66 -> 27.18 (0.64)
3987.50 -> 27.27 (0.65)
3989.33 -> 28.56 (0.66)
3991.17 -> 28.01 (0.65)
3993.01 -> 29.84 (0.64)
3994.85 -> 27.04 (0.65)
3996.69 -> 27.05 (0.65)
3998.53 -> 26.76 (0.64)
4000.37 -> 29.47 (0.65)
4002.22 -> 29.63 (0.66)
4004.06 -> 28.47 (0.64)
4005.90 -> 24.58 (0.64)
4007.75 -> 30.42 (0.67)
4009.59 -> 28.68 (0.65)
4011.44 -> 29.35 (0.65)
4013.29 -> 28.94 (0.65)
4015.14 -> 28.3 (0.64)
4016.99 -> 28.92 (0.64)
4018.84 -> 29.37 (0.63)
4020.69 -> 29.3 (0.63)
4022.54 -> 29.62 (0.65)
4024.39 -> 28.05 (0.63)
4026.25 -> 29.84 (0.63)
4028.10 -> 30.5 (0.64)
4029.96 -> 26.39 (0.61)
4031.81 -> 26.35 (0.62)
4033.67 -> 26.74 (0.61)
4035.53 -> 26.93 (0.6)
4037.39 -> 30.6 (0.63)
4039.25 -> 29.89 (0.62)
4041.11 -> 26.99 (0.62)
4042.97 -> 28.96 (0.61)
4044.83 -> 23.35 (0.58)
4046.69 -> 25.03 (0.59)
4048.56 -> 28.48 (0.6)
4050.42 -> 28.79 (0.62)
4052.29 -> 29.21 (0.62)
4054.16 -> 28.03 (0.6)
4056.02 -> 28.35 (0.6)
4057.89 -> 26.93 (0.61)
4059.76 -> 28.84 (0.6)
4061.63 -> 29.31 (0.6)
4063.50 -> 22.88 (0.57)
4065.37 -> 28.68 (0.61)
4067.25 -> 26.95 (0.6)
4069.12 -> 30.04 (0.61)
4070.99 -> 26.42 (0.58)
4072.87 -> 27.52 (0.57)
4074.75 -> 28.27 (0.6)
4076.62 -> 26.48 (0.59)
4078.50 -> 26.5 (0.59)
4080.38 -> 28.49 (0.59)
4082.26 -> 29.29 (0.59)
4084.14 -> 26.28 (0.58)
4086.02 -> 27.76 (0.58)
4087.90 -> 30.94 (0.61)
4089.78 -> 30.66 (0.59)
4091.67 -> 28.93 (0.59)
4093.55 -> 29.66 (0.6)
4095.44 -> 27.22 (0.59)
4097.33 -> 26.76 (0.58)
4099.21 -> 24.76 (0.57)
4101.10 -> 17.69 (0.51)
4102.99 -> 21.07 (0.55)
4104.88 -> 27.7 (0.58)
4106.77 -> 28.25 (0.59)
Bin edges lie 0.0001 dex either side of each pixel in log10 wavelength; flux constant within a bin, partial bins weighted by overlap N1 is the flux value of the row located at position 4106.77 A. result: 28.25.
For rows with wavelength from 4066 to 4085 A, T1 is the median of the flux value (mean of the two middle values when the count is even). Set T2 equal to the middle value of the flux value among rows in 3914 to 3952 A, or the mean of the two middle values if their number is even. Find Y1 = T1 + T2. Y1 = 48.3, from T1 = 27.2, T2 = 21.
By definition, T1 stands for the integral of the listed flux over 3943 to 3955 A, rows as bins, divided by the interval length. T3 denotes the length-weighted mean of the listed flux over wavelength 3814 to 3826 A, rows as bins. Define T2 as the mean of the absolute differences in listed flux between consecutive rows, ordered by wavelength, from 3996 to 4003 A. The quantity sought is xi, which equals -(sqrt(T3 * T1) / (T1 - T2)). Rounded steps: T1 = 23.8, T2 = 1.1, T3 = 23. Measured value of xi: -1.02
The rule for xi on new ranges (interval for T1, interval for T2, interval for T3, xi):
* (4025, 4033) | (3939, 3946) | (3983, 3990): -1.06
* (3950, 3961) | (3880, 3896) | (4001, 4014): -1.20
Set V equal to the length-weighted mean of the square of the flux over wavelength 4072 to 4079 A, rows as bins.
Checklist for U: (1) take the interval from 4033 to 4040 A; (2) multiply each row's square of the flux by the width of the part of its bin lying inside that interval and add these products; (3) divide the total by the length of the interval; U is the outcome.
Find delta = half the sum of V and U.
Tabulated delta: 781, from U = 819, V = 742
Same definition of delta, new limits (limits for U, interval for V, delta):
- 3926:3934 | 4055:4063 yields 466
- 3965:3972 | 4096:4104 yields 310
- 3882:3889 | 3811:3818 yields 488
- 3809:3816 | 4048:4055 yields 701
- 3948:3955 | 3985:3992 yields 694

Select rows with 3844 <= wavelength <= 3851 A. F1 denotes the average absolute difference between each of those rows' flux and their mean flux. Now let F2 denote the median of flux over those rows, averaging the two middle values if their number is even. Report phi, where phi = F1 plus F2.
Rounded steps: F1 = 1.3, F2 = 26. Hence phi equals 28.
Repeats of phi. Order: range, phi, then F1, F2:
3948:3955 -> 25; 0.9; 25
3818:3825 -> 25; 1.7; 24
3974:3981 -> 28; 2.6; 25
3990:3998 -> 28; 0.9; 28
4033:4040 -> 30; 1.7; 28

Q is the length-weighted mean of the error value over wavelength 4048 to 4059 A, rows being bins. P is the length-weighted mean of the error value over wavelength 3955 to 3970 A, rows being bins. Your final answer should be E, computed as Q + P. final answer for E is 1.16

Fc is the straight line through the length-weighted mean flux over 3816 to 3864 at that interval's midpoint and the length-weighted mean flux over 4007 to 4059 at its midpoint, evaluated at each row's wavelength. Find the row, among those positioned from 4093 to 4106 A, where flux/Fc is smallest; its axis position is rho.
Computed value 4101.10 A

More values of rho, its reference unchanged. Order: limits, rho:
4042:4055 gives 4044.83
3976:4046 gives 4044.83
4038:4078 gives 4063.50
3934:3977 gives 3934.60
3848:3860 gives 3859.23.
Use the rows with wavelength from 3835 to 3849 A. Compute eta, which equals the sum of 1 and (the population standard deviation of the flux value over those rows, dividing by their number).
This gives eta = 6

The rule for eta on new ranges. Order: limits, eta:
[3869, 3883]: 3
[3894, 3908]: 3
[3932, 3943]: 8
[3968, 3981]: 9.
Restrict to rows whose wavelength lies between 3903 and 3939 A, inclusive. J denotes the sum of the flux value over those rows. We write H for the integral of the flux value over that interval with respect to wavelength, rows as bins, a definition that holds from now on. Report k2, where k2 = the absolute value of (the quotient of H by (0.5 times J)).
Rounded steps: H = 680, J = 378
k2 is 3.601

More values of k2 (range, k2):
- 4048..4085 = 3.699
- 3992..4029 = 3.700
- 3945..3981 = 3.590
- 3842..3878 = 3.593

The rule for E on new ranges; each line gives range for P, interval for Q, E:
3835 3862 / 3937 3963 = 1.39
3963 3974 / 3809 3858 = 1.35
